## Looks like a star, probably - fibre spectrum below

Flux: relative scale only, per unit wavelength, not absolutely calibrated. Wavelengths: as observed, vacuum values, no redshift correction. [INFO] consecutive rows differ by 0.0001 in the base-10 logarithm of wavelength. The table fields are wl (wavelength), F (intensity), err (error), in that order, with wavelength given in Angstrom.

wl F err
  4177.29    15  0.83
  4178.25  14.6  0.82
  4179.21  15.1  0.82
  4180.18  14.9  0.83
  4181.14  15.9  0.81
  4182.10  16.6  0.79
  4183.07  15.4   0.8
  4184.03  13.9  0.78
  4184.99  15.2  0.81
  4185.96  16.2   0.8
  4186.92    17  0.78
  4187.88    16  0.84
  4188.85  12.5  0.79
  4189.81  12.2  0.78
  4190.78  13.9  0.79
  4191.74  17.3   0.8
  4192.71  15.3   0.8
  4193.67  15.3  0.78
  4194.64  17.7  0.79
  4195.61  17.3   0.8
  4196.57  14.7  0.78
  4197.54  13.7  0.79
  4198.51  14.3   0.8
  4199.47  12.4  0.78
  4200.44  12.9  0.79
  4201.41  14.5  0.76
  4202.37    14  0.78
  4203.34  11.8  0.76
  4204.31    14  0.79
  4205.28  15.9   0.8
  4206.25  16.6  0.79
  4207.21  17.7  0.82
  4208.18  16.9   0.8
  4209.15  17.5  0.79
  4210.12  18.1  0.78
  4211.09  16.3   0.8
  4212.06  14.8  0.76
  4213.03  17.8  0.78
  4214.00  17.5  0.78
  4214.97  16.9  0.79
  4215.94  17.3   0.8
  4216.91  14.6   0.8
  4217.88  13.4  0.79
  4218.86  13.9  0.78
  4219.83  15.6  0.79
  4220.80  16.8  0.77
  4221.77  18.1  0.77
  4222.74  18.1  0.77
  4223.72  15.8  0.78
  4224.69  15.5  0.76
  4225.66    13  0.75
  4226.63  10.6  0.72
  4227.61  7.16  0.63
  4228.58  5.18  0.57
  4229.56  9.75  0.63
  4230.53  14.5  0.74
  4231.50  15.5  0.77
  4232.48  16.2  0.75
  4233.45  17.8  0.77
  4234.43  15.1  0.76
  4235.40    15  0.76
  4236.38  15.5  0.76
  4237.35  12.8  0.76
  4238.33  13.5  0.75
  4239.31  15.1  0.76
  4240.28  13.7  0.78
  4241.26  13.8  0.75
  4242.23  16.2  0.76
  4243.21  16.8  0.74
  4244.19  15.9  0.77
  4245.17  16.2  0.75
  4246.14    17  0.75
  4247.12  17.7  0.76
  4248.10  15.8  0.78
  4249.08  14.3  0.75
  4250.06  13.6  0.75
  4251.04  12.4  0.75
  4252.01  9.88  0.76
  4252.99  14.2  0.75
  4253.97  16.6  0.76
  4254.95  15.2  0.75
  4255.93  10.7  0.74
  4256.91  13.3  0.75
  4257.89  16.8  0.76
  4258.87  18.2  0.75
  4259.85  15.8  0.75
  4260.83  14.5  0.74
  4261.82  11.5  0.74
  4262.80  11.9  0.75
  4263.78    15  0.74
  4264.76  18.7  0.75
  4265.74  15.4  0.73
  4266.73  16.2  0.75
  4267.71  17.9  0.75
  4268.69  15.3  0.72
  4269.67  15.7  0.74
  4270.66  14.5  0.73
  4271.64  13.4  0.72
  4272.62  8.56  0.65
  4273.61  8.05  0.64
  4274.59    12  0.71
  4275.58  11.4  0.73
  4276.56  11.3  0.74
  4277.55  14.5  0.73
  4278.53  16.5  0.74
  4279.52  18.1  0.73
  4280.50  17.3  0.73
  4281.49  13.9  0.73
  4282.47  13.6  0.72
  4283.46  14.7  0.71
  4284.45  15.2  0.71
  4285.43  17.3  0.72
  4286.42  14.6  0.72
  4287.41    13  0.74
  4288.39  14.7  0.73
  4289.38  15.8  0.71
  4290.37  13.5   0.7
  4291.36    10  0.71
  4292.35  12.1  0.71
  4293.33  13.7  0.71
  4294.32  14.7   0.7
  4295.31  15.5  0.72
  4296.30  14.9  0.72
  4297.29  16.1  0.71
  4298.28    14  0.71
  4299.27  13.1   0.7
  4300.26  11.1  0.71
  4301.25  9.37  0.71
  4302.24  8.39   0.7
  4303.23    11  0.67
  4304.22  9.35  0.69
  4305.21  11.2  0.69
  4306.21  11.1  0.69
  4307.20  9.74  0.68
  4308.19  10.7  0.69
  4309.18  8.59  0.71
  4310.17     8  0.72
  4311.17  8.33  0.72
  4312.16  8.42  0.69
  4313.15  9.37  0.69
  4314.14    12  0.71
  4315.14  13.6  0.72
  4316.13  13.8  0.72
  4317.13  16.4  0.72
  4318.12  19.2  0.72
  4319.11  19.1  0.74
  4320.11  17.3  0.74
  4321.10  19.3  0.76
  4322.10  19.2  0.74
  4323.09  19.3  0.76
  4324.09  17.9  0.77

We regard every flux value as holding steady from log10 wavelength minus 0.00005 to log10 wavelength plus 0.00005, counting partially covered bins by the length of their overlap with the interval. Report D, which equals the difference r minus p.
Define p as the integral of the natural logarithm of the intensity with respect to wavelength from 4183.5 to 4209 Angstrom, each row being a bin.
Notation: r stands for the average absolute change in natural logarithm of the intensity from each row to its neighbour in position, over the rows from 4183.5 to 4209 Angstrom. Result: -68.8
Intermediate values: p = 68.9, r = 0.096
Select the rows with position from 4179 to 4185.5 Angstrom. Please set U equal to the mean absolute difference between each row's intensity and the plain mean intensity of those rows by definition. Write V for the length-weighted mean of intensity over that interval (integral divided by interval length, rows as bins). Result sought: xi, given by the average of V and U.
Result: 7.9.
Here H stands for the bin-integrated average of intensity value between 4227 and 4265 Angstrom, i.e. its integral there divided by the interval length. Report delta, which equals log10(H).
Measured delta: 1.15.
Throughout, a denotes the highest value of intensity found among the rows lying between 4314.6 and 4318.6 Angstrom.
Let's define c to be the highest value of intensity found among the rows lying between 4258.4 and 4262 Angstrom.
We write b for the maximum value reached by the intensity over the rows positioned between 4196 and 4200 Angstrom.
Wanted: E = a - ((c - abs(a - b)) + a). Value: -13.7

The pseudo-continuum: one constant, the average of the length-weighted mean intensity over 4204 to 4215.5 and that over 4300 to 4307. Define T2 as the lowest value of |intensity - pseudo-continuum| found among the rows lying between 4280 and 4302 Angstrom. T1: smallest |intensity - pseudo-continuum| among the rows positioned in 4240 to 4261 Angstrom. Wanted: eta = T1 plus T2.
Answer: 0.20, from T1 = 0.14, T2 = 0.062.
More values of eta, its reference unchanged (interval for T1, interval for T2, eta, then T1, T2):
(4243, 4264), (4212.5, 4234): 0.18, 0.14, 0.038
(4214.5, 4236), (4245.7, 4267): 0.18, 0.04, 0.138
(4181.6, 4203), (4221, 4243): 0.32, 0.26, 0.062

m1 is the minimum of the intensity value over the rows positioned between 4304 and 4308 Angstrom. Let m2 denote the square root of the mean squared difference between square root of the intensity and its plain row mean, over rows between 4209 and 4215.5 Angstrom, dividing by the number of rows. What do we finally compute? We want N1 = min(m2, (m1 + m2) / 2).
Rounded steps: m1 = 9.35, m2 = 0.13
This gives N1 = 0.13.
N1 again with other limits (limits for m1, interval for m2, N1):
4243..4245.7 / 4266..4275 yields 0.46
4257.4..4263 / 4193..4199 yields 0.19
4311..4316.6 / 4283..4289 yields 0.16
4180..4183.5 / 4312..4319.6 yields 0.52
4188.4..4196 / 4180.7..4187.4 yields 0.12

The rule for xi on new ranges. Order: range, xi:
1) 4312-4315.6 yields 6.5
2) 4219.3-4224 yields 8.9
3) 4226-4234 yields 8.0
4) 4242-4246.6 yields 8.4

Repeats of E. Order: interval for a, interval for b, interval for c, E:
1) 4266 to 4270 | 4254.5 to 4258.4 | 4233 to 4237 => -16.7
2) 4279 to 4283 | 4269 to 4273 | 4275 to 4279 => -14.1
